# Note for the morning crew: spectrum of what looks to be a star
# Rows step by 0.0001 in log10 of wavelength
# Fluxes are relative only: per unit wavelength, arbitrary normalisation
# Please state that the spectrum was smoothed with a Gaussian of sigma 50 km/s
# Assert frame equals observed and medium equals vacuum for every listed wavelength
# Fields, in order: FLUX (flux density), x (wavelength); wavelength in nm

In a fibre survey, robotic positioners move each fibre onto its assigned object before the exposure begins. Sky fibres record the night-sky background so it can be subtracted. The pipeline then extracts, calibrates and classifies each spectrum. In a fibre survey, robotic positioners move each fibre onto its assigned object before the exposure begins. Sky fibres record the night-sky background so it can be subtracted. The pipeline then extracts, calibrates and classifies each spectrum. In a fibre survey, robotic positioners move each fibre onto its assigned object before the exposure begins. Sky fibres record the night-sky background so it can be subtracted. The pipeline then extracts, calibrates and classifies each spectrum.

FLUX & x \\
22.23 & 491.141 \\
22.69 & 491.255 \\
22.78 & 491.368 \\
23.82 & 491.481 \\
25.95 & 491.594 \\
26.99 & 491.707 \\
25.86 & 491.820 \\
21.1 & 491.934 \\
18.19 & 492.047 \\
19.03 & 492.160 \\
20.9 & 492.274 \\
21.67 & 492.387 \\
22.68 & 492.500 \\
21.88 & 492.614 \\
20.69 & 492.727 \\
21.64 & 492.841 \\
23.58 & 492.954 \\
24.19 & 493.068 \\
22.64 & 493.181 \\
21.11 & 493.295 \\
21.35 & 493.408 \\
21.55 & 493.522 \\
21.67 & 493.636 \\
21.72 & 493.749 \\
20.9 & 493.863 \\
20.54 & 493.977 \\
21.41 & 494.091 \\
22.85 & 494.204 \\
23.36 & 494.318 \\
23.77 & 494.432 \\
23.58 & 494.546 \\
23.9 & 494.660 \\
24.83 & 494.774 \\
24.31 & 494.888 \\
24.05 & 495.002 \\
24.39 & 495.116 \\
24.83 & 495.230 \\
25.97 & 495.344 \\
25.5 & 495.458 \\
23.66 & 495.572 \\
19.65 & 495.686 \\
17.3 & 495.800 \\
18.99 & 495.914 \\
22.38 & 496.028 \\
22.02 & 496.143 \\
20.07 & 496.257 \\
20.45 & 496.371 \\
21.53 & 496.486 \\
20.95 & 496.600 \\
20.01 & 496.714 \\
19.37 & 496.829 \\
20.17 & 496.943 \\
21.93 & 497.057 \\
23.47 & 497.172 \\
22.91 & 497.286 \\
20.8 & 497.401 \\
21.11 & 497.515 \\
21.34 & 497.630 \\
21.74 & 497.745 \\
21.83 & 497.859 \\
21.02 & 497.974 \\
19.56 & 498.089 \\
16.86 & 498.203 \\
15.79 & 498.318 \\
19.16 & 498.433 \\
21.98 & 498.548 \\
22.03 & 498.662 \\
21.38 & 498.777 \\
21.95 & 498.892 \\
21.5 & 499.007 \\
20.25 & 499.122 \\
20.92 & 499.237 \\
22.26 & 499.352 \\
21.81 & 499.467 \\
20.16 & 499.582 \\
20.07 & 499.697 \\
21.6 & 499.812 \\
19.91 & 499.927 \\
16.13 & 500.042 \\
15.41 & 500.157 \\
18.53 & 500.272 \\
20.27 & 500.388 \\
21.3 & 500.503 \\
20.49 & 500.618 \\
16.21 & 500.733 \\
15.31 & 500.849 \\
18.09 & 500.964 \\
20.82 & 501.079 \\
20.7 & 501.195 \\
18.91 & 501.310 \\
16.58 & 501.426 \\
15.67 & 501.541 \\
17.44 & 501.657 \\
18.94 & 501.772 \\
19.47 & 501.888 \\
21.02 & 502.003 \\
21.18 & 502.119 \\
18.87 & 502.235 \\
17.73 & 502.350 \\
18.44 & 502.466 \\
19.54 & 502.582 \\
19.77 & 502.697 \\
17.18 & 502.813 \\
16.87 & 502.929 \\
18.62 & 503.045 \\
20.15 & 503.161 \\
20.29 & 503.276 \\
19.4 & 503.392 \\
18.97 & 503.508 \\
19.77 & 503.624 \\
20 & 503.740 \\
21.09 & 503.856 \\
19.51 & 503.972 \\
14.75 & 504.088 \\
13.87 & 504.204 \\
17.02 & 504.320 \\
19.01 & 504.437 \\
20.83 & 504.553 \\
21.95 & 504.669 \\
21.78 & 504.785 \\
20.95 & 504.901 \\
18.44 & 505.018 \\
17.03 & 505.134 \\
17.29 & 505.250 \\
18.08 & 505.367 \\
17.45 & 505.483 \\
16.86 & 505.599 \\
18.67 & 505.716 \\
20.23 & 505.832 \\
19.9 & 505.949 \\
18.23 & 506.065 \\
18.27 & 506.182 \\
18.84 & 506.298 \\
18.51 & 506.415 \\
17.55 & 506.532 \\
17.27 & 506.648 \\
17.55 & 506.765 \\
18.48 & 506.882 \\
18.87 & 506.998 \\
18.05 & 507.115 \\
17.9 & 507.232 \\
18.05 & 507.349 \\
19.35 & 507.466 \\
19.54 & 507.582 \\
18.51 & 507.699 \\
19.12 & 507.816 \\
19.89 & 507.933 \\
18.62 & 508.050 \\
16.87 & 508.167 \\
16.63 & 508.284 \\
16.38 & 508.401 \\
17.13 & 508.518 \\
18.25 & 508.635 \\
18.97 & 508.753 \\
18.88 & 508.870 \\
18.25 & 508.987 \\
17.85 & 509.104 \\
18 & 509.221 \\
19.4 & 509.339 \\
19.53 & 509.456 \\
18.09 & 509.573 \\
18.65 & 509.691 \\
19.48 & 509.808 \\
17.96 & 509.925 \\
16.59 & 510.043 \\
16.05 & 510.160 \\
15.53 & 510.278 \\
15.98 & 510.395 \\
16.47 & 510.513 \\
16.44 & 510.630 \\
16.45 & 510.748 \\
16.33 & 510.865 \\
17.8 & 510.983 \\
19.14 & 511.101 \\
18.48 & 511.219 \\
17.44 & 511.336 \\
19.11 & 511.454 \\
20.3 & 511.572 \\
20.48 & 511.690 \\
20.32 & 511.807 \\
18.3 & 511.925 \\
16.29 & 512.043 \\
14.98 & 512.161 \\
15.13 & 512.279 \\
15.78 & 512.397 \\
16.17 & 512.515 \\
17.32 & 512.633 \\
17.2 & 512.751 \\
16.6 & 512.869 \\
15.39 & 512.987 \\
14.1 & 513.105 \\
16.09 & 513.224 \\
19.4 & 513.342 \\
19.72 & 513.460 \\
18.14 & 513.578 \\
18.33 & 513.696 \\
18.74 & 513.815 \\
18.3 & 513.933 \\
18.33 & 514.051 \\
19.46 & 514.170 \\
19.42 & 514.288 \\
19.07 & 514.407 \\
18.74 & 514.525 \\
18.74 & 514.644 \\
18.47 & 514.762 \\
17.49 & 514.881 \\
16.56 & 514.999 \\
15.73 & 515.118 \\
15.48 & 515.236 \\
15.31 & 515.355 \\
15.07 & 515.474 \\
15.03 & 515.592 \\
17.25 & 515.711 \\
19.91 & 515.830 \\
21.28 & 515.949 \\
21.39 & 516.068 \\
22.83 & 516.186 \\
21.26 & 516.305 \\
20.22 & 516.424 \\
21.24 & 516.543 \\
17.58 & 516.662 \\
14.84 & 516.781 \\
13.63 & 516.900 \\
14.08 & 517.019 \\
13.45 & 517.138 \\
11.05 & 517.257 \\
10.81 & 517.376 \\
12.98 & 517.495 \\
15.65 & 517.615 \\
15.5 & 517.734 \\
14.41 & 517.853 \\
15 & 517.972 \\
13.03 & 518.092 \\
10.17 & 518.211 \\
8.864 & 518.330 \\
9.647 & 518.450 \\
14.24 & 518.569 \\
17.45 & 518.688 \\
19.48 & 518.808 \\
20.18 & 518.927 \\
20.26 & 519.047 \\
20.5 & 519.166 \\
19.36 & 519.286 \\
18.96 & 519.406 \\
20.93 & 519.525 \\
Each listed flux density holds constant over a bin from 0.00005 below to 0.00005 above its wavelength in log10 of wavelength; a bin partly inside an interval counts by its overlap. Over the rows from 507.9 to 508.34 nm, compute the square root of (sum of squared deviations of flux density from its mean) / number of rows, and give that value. 1.3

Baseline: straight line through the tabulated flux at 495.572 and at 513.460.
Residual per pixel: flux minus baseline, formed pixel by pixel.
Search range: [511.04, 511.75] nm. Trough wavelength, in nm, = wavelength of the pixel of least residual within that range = 511.336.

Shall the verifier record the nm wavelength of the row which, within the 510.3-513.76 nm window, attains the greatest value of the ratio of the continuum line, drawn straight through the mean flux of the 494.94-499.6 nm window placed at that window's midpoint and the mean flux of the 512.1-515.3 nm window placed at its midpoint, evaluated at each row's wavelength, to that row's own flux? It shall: 513.105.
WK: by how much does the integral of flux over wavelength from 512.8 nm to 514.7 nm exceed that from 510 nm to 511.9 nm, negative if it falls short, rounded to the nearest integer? 1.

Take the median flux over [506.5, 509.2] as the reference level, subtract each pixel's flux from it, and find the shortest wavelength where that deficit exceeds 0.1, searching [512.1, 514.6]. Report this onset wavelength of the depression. 512.161 nm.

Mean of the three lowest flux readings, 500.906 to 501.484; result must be 17.9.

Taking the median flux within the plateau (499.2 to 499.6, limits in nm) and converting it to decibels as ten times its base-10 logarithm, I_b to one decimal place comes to 13.3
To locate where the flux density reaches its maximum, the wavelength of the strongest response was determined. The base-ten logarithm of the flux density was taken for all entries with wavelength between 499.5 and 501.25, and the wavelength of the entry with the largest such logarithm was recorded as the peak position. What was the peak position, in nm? 499.812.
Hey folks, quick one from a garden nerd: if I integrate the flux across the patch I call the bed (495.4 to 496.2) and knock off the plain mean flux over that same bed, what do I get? -4.3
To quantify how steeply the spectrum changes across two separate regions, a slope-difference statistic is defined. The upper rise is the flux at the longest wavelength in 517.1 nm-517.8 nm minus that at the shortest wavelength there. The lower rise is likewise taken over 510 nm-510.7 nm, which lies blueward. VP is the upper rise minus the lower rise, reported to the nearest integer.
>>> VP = 2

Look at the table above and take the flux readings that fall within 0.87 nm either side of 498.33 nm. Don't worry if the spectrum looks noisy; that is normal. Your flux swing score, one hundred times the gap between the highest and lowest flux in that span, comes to 624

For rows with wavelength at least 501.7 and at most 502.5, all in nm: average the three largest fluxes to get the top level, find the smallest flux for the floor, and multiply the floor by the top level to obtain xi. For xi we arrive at 364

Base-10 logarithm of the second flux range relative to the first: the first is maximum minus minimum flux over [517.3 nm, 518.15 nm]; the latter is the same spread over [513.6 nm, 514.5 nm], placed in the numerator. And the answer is -0.62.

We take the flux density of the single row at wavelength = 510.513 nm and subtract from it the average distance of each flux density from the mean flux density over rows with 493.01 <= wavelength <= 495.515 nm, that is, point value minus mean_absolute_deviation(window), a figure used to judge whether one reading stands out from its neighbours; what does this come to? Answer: 15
